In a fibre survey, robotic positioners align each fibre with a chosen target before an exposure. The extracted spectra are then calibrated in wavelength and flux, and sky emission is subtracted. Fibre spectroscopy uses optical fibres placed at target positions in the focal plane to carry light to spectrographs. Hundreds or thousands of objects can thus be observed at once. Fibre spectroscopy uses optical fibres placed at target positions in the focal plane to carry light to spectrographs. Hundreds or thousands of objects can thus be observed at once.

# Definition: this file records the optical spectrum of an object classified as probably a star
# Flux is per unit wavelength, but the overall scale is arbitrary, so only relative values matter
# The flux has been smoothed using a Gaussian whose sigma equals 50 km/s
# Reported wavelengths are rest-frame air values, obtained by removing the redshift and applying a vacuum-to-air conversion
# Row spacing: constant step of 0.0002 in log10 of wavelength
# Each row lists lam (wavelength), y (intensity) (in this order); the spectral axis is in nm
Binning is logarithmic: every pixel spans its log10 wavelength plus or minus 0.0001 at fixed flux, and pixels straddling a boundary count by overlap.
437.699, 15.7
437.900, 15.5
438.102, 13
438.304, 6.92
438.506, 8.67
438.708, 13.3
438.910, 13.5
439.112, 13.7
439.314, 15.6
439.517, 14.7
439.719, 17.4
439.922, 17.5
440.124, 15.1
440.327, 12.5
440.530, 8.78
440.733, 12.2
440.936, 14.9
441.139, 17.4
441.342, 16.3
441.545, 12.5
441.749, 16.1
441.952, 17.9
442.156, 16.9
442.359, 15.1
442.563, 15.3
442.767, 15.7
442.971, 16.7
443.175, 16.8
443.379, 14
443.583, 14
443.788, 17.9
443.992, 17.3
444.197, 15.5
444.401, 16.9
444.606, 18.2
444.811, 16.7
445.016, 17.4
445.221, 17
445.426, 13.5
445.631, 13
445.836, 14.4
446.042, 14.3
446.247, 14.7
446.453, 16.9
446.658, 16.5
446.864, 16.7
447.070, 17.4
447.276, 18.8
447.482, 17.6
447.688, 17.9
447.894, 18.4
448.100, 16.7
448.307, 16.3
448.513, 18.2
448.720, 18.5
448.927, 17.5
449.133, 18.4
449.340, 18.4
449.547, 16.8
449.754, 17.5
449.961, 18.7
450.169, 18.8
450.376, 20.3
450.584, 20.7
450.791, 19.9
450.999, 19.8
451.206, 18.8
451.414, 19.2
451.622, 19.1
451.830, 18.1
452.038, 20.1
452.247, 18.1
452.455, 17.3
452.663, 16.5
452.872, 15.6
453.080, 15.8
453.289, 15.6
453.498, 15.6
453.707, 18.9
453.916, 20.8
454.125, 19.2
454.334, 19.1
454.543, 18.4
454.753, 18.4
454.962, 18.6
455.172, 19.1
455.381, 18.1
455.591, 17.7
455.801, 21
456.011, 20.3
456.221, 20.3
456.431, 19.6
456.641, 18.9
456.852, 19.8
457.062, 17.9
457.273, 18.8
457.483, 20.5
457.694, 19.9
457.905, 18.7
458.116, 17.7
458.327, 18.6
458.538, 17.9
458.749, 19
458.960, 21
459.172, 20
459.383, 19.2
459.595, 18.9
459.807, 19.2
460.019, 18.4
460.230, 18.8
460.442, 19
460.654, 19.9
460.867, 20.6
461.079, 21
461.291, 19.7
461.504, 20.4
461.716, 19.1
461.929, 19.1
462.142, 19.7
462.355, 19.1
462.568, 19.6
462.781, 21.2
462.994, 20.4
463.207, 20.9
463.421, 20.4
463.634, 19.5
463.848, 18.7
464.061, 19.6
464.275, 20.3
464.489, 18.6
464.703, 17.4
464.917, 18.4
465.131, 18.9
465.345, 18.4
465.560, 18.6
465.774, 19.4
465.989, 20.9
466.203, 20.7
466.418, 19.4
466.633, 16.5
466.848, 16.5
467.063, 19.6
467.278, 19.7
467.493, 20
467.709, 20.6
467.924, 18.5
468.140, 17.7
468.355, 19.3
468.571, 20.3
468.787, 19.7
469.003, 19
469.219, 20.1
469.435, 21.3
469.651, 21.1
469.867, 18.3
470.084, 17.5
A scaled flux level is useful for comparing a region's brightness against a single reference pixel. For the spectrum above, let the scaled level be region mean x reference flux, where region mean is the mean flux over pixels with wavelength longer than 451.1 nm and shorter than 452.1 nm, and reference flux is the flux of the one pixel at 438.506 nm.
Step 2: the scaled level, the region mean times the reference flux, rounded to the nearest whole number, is 165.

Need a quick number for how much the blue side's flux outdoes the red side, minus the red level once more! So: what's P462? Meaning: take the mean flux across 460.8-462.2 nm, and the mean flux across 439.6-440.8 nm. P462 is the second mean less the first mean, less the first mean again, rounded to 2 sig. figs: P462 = -26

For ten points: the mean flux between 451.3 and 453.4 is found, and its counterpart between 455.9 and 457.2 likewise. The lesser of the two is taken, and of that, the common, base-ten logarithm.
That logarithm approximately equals 1.24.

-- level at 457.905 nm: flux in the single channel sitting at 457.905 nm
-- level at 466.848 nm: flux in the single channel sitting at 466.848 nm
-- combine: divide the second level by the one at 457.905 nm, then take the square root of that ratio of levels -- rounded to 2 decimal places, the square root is 0.94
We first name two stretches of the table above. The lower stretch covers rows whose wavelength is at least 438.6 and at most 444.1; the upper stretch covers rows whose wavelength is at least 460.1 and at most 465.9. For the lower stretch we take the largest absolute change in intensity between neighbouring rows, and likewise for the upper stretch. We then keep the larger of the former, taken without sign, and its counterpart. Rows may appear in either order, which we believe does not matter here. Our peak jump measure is 3.90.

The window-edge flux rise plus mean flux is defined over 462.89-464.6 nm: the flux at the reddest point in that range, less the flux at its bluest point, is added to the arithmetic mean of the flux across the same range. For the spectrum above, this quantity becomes 18.0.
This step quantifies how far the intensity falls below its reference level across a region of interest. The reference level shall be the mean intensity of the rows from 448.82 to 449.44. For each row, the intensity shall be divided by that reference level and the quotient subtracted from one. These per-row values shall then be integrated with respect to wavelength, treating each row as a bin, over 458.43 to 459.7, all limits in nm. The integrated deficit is -0.086 nm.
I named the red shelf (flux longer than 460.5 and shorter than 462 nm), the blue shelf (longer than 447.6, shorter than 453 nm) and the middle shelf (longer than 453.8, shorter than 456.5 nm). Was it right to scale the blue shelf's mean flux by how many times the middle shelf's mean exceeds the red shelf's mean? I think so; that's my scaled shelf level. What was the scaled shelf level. 17.7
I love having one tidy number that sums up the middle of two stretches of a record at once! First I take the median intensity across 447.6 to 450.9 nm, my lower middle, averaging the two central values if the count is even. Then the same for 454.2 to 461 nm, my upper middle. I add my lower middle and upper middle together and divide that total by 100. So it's 0.374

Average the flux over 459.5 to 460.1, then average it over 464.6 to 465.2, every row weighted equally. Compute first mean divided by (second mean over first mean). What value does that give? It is 19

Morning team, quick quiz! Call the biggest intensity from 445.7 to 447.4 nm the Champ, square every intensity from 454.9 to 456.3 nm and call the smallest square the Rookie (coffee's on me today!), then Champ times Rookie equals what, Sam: 5890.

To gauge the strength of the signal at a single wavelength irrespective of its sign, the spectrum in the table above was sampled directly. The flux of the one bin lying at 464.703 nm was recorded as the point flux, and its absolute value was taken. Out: 17.4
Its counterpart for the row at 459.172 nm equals 20.0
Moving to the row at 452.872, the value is 15.6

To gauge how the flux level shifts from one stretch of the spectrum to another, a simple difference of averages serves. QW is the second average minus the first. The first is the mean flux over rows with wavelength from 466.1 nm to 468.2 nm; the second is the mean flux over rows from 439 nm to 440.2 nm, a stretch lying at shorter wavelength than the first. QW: -3.3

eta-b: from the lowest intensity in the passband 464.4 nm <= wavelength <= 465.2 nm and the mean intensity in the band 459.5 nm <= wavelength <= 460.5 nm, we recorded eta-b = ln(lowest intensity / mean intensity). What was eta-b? -0.081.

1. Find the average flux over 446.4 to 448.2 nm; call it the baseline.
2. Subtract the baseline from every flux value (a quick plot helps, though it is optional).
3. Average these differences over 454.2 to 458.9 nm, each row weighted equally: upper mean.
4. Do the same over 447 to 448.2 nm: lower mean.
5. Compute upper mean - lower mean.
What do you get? 1.2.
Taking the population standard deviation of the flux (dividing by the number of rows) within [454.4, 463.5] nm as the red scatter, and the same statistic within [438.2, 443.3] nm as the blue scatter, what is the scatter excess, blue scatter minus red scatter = 1.9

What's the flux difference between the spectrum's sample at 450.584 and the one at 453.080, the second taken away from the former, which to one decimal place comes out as 4.9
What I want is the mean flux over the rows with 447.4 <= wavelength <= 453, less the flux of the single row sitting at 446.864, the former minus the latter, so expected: 1.6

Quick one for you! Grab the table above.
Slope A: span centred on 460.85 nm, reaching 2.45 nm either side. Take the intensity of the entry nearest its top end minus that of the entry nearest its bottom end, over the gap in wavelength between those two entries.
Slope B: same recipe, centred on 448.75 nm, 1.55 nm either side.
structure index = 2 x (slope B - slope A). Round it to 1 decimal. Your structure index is -1.3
